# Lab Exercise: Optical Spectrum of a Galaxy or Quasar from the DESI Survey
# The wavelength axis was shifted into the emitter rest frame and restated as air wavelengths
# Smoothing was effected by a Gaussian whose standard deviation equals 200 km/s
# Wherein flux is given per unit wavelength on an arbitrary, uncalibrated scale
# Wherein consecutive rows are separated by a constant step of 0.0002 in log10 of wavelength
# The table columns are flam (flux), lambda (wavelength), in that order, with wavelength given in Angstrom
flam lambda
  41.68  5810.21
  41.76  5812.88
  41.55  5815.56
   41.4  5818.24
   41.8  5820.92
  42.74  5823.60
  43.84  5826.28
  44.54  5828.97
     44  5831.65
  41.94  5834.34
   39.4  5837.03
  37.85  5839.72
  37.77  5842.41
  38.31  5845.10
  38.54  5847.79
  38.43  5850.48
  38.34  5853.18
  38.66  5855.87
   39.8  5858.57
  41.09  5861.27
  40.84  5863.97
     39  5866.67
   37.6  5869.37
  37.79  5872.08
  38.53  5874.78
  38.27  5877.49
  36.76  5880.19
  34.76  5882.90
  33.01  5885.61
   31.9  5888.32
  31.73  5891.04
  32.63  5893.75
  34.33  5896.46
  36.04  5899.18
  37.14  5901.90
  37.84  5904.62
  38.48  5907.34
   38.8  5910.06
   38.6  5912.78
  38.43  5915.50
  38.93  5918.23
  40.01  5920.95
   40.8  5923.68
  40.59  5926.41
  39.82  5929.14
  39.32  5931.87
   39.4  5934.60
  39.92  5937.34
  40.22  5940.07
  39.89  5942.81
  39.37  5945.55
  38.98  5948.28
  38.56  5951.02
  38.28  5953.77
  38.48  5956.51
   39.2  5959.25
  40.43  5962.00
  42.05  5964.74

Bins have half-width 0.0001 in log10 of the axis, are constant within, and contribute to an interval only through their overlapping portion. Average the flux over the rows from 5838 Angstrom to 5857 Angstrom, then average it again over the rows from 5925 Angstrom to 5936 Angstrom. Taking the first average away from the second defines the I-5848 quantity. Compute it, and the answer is 1.5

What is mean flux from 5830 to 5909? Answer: 37.6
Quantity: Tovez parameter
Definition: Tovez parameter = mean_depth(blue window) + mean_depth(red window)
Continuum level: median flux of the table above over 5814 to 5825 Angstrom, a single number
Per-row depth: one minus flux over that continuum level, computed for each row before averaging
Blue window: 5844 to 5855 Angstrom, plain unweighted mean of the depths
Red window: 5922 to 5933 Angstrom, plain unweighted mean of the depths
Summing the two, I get 0.115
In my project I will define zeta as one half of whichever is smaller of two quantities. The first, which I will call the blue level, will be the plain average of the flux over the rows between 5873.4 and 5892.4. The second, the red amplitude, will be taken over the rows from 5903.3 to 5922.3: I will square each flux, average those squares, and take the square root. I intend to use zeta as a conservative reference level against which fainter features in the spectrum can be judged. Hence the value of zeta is 17.5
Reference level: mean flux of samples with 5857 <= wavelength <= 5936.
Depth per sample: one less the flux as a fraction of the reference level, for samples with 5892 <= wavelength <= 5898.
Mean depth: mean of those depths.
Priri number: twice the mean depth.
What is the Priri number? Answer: 0.22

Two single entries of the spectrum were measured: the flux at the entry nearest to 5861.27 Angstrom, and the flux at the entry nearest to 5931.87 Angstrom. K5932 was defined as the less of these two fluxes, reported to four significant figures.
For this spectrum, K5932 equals 39.32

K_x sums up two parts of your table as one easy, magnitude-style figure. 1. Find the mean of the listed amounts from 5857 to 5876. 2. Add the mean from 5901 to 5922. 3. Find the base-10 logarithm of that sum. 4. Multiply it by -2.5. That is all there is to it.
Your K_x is -4.73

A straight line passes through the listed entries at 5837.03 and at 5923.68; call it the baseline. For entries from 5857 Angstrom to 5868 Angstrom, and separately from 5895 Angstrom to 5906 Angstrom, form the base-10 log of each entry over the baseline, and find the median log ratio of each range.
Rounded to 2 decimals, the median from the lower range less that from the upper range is 0.05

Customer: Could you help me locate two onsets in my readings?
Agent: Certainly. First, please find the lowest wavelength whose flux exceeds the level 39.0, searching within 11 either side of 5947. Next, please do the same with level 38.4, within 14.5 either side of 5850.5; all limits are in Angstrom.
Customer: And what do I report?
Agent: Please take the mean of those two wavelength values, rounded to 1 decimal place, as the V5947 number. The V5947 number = 5887.2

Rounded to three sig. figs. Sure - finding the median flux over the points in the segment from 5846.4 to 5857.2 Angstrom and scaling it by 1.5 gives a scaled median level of 57.7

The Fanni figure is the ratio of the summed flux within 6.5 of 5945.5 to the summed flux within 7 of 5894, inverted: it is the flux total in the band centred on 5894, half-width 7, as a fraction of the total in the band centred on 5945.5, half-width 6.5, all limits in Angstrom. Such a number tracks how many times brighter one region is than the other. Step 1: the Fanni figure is 0.85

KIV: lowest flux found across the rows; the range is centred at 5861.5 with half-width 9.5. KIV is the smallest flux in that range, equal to 37.6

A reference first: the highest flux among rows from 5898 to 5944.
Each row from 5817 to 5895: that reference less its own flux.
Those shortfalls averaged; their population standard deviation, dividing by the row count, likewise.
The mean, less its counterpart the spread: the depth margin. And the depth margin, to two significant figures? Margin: -1.2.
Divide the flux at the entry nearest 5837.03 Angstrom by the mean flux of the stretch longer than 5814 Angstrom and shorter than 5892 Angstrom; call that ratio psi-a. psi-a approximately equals 1.01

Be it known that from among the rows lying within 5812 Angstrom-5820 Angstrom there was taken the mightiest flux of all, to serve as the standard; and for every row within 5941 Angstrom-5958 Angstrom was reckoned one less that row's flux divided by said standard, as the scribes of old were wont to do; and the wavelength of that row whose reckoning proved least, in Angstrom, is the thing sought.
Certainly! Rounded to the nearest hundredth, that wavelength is 5942.81 Angstrom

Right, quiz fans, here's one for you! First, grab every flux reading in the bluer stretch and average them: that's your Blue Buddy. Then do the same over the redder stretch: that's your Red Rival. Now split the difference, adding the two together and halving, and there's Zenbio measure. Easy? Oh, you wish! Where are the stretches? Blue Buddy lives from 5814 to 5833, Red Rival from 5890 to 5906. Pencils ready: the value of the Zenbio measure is 38.9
